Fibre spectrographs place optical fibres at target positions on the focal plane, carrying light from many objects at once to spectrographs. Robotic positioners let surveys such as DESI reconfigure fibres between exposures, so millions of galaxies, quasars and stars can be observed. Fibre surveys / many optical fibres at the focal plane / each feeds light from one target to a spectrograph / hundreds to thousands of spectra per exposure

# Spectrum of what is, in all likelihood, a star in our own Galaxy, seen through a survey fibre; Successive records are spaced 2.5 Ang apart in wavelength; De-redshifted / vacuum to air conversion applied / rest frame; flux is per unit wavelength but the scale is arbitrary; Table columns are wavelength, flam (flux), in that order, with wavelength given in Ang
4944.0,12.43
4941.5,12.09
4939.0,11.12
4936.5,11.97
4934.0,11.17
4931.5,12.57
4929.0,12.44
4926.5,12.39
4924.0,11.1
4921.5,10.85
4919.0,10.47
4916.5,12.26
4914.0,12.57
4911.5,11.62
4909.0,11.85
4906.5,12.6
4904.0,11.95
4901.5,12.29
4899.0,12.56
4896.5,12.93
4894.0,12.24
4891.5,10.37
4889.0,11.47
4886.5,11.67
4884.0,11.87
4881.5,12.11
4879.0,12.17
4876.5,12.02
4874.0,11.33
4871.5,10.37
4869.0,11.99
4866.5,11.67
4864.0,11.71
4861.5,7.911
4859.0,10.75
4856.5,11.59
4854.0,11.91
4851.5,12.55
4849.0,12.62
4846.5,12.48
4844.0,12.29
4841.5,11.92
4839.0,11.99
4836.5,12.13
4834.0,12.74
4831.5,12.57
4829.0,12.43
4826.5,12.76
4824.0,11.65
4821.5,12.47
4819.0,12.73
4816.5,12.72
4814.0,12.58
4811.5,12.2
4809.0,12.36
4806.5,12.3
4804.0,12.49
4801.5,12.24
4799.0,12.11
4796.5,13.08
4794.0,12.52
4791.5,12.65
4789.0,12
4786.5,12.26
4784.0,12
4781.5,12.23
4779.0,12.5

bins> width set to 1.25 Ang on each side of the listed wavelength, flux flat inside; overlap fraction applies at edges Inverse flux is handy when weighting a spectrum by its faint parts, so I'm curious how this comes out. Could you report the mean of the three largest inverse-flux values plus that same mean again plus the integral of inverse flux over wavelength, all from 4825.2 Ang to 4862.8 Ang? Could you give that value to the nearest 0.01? 3.40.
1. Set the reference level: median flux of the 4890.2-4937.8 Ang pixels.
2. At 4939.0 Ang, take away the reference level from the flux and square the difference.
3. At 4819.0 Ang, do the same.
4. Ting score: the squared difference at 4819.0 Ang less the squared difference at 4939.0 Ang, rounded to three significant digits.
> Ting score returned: -1.01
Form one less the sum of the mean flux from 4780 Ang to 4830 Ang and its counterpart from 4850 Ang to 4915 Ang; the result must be -23.1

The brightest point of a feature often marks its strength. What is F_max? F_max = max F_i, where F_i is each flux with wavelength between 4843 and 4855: 12.62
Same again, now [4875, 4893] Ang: 12.17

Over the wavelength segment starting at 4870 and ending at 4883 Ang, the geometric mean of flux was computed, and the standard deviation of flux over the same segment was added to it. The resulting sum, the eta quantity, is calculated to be 12.3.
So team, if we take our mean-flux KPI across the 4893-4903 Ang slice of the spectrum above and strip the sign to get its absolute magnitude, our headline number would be 12.5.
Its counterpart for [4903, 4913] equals 12.0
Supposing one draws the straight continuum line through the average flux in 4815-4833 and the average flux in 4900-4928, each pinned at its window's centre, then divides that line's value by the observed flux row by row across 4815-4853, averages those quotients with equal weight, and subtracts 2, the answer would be -0.999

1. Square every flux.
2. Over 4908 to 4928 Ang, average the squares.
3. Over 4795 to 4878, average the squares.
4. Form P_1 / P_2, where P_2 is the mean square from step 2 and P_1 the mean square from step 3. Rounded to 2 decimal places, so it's 1.07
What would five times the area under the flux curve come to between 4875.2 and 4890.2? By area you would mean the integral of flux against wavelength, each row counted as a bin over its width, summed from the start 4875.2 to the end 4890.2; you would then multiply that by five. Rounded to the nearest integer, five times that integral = 891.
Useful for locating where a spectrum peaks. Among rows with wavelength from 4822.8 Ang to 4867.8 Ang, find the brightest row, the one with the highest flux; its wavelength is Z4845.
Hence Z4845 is 4826.5 Ang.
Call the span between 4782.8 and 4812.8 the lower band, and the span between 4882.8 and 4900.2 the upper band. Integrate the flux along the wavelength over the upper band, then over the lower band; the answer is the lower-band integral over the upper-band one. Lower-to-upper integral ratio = 1.8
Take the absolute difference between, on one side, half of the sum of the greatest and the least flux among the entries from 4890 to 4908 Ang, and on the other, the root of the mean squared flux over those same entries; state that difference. 0.51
